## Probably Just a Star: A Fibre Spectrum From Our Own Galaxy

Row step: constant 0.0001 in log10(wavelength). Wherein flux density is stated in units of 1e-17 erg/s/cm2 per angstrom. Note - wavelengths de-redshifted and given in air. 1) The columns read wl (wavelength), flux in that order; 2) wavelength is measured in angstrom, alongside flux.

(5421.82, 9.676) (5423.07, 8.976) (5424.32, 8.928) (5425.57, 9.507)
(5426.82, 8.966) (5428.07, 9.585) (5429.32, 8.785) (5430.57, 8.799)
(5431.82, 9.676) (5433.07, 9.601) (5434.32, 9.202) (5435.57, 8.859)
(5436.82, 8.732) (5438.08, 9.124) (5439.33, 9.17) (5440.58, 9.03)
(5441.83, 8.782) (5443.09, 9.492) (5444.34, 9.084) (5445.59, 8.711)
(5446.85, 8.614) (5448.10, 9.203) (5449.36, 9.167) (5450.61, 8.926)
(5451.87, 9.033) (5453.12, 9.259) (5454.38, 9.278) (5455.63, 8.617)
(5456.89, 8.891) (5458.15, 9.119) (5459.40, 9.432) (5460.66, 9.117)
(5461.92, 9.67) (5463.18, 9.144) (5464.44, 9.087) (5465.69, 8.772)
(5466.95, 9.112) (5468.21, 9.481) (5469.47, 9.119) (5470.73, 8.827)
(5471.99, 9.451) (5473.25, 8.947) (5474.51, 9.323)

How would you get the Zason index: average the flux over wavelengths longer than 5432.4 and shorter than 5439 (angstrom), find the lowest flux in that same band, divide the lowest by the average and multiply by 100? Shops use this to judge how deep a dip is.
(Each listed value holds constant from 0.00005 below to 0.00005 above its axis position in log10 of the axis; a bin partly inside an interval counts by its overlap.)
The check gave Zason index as 95.9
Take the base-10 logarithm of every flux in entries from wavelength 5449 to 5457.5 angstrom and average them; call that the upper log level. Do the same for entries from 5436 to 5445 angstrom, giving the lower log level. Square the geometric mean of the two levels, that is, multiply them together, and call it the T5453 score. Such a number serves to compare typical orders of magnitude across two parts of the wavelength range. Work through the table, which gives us 0.914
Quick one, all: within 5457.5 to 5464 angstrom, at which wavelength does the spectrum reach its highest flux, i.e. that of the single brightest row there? 5461.92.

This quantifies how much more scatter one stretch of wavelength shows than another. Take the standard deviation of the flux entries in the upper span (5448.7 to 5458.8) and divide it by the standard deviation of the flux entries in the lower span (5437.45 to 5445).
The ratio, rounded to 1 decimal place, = 1.0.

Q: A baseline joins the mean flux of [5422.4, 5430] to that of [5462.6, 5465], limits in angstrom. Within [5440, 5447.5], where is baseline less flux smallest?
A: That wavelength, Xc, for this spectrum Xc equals 5443.09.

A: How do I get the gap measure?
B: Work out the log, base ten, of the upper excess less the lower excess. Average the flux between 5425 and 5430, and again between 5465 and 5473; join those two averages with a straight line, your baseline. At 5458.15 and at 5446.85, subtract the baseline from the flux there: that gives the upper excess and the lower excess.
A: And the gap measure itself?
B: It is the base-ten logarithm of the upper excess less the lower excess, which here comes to -0.28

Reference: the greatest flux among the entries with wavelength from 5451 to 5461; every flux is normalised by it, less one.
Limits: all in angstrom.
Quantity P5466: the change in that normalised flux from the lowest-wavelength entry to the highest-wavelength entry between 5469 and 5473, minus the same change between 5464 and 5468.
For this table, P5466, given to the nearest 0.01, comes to 0.03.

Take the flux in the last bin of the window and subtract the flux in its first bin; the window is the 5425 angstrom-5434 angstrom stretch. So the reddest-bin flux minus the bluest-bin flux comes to 0.1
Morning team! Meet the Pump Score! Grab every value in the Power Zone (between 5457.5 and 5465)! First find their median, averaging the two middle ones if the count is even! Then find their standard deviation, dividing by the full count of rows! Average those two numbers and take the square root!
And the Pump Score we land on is 2.16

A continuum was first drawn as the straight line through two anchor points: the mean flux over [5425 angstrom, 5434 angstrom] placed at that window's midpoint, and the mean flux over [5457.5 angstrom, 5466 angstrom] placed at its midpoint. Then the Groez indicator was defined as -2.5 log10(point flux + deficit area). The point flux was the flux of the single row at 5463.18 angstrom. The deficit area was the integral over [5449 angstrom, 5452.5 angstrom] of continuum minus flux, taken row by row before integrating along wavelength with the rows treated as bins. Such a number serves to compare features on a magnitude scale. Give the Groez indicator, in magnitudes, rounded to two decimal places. -2.48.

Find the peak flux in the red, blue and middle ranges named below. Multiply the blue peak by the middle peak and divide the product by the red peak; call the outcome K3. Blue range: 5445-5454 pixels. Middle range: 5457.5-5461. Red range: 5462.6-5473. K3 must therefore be 9.21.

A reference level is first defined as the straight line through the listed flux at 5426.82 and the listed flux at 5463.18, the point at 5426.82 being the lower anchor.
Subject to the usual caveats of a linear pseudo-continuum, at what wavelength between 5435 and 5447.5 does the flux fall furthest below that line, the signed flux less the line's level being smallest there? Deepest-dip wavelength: 5446.85 angstrom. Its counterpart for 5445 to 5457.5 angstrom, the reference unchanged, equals 5455.63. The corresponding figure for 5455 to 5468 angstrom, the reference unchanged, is 5455.63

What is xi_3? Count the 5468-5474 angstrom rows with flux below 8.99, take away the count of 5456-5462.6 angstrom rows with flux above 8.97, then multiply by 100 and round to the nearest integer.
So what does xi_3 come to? -200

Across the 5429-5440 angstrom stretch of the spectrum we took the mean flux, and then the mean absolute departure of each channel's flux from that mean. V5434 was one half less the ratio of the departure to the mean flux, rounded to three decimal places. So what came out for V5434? 0.470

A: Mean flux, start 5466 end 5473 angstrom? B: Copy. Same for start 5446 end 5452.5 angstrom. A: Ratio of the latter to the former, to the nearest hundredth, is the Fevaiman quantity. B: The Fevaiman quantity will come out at 0.98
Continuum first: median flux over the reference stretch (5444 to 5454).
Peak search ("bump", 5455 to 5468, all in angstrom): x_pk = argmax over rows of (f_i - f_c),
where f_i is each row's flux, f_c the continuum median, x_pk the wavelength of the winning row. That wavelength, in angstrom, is 5461.92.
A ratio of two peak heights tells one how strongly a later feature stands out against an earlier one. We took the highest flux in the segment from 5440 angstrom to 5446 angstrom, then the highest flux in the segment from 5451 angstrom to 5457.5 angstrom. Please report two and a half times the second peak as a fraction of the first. 2.44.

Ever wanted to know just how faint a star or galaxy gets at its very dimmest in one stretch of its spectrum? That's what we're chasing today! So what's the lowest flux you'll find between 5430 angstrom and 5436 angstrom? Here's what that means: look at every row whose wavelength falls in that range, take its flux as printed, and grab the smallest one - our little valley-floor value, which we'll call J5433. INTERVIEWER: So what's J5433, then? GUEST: 8.799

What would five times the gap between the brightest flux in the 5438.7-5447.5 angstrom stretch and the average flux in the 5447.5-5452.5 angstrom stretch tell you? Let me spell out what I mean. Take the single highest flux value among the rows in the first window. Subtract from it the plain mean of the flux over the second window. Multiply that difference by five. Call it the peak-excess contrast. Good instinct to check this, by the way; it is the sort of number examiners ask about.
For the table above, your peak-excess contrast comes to 2.0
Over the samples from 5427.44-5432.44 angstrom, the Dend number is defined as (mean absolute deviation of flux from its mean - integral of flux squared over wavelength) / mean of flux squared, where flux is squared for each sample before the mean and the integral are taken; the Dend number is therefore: -5.00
